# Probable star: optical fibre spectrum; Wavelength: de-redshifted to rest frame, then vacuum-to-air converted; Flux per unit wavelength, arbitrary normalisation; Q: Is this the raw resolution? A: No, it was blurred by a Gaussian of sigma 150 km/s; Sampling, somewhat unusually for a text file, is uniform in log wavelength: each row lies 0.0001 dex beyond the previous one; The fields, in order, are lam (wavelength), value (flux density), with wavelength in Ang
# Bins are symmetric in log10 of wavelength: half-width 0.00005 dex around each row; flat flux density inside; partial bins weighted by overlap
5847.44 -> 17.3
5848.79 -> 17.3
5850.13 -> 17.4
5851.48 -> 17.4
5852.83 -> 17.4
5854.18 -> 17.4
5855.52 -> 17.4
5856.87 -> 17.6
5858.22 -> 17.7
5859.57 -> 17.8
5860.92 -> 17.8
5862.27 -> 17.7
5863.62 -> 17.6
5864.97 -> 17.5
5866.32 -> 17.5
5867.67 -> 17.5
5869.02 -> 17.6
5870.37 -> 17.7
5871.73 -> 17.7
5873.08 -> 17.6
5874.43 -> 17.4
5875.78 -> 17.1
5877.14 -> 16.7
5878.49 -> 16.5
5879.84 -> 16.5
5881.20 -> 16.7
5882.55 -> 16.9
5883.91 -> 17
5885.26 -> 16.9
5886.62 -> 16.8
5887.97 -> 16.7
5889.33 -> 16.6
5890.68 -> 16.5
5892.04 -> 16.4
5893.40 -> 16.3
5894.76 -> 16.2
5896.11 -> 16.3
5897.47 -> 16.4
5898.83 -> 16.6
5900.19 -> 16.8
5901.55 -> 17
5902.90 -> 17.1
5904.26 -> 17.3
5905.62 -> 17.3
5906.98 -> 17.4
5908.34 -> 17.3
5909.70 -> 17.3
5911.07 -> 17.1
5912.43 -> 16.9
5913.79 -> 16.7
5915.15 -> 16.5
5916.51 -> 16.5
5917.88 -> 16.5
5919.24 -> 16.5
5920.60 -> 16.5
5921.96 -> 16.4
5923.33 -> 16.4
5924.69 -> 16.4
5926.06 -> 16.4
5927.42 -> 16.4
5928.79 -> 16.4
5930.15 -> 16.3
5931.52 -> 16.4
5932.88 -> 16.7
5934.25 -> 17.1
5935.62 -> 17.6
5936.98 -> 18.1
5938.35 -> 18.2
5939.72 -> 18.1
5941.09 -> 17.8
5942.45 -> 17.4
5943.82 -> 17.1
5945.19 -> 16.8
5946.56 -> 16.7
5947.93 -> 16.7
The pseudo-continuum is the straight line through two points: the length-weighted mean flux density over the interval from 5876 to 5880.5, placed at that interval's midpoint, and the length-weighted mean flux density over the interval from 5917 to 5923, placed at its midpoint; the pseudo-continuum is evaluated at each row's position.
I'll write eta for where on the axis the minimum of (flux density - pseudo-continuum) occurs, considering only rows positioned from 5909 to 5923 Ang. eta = 5921.96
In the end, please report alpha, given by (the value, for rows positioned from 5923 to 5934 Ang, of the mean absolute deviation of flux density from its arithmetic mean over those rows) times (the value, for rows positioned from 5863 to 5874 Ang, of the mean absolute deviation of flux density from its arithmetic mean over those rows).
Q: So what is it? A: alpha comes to 0.00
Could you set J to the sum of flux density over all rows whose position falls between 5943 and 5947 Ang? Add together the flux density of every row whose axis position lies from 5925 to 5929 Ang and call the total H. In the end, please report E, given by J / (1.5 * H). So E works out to 0.686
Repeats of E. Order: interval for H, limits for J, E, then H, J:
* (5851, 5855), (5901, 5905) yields 0.656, 52.2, 51.4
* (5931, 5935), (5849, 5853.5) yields 0.693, 50.2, 52.2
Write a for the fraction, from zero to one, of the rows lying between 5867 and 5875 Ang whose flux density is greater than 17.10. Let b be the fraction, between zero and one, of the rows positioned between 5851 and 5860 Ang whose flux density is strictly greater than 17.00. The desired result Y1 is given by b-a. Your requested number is 0.0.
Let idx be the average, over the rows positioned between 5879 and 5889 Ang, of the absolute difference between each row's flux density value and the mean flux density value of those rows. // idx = 0.13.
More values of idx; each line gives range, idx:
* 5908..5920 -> 0.30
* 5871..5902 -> 0.31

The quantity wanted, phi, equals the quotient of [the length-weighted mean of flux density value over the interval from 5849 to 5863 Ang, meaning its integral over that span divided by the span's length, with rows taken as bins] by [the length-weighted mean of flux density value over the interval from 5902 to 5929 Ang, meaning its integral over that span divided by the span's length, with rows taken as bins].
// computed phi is 1.047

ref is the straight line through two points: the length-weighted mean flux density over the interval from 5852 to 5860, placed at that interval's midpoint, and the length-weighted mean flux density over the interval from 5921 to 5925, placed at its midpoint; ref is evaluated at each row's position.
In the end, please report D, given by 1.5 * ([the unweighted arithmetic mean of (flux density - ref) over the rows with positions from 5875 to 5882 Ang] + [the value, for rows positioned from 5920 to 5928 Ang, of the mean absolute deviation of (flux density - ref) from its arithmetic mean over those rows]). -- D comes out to -0.65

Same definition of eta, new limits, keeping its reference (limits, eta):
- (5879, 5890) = 5879.84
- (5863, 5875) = 5874.43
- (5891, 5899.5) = 5894.76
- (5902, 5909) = 5902.90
